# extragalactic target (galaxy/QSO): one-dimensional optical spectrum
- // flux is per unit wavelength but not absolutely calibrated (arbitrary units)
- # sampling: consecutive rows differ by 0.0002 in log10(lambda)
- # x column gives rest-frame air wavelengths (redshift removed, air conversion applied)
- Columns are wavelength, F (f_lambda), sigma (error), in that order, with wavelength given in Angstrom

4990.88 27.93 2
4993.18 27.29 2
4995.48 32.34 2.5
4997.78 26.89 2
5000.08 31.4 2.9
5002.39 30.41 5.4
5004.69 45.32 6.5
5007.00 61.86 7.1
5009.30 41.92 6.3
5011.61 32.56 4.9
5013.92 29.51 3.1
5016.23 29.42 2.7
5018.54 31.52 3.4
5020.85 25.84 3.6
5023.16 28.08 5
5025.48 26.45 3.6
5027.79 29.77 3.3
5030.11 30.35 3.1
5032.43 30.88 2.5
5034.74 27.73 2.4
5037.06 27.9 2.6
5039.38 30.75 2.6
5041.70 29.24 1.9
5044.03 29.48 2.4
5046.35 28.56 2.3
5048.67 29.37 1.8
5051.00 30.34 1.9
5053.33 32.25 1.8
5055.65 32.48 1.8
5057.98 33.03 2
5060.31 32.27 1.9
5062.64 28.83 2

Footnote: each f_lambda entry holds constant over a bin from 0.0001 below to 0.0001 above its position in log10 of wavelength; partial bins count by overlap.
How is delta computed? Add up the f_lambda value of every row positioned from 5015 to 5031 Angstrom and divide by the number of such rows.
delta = 28.8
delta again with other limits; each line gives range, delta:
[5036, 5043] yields 29.3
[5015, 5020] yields 30.5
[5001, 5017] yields 38.7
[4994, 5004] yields 30.3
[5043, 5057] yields 30.4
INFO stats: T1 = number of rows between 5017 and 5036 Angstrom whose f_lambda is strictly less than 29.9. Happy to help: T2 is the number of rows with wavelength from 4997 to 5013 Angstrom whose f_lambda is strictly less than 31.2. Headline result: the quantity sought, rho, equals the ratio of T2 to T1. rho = 0.4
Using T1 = 5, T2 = 2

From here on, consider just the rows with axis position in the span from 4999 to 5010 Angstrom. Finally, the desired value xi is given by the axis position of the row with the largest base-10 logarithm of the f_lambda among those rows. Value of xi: 5007.00 Angstrom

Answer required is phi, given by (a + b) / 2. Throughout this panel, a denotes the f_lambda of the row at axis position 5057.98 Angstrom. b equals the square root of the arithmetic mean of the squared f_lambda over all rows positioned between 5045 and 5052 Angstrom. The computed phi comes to 31.2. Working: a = 33.03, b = 29.4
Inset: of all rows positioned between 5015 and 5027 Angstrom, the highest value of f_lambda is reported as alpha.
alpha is 31.52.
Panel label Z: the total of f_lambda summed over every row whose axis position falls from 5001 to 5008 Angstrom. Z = 138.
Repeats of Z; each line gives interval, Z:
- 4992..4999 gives 87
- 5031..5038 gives 87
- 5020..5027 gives 80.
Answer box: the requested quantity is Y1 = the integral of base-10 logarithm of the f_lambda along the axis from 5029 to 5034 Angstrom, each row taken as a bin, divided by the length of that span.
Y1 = 1.48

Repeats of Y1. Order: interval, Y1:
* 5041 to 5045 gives 1.47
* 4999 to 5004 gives 1.50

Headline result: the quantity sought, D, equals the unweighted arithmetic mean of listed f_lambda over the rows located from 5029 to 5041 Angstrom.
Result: 29.5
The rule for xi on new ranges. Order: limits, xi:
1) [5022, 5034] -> 5032.43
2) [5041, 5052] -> 5051.00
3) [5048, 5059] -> 5057.98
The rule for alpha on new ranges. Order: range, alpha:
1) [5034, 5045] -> 30.75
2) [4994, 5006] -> 45.32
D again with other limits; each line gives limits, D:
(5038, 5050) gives 29.5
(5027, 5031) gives 30.1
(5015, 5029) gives 28.5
